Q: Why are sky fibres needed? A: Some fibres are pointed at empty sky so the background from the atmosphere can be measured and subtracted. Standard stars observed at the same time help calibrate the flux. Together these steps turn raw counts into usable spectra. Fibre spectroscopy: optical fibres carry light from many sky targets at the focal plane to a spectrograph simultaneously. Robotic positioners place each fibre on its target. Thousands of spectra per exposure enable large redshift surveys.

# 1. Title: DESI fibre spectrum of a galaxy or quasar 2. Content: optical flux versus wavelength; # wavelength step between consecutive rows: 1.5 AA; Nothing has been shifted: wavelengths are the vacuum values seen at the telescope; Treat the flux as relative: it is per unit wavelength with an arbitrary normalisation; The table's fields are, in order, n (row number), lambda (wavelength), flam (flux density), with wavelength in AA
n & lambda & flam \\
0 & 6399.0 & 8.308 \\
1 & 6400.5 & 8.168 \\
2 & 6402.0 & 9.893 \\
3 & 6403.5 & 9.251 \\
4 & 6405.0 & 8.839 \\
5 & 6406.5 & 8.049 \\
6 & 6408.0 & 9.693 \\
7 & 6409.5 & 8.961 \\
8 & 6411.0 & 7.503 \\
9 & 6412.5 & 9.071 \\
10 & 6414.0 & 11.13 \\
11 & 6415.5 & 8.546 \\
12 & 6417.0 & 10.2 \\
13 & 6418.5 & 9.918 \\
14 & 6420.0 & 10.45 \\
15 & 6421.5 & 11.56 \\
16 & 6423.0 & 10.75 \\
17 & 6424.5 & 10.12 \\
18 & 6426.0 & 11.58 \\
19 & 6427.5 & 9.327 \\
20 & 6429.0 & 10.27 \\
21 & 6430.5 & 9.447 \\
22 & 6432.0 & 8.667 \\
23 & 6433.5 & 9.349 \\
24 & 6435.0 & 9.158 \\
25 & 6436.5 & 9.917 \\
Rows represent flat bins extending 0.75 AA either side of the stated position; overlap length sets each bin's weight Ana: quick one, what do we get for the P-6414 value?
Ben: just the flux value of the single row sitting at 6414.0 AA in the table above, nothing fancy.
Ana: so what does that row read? 11.13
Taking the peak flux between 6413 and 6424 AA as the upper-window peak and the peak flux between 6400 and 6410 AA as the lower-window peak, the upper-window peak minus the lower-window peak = 1.67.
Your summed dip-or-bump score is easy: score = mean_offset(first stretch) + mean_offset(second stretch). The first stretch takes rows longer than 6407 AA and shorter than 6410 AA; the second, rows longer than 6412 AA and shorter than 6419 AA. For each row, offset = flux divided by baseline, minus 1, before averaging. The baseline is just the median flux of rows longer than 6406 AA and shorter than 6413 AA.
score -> 0.13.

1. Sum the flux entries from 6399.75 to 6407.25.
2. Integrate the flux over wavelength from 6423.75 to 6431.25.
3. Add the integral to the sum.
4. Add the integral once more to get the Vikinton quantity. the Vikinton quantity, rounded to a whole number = 196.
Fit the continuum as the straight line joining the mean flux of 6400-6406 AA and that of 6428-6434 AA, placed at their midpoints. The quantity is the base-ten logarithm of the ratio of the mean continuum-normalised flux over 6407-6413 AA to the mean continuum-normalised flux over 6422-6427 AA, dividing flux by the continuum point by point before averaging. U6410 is -0.080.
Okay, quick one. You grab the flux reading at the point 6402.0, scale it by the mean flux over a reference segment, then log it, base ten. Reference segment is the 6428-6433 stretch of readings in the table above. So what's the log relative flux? 0.02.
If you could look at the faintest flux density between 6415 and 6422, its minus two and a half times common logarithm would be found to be -2.33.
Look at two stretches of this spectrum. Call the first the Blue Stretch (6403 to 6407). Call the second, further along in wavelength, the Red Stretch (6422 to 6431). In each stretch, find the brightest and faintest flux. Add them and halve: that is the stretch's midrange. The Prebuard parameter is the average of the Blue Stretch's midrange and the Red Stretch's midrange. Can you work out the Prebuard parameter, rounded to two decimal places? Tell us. 9.55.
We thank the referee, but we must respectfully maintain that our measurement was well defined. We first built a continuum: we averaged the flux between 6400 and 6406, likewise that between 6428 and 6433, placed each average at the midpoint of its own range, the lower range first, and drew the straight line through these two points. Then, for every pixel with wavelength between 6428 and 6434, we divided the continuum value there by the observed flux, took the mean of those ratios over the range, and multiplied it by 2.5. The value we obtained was 2.52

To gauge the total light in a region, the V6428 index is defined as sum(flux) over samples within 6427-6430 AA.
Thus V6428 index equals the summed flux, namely 20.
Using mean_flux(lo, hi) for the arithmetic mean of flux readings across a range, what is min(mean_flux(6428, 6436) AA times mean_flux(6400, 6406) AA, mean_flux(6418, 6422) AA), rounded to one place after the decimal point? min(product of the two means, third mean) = 10.6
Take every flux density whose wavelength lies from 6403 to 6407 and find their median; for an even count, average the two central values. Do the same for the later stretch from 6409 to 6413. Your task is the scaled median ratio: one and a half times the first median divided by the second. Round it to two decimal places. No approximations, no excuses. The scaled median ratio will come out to 1.48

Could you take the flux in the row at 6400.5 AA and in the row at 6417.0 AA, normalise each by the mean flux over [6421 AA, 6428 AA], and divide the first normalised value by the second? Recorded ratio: 0.80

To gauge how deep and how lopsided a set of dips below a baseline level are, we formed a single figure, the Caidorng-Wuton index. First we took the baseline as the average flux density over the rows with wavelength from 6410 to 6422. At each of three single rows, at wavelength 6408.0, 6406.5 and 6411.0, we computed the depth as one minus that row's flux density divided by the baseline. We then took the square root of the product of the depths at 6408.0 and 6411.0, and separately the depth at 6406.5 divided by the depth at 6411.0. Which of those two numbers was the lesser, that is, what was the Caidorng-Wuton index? 0.0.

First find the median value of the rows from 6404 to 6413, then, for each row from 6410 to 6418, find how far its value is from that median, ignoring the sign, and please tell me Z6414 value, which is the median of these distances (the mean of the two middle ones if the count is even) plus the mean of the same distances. 2.4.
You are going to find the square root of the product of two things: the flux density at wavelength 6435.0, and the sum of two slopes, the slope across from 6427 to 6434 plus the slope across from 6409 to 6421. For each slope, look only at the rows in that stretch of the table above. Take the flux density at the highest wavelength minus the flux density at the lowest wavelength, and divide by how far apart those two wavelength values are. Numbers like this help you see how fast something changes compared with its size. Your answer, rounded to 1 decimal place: 1.2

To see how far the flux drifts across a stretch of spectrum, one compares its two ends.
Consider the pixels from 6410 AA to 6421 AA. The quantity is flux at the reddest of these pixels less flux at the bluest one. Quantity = 2.9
